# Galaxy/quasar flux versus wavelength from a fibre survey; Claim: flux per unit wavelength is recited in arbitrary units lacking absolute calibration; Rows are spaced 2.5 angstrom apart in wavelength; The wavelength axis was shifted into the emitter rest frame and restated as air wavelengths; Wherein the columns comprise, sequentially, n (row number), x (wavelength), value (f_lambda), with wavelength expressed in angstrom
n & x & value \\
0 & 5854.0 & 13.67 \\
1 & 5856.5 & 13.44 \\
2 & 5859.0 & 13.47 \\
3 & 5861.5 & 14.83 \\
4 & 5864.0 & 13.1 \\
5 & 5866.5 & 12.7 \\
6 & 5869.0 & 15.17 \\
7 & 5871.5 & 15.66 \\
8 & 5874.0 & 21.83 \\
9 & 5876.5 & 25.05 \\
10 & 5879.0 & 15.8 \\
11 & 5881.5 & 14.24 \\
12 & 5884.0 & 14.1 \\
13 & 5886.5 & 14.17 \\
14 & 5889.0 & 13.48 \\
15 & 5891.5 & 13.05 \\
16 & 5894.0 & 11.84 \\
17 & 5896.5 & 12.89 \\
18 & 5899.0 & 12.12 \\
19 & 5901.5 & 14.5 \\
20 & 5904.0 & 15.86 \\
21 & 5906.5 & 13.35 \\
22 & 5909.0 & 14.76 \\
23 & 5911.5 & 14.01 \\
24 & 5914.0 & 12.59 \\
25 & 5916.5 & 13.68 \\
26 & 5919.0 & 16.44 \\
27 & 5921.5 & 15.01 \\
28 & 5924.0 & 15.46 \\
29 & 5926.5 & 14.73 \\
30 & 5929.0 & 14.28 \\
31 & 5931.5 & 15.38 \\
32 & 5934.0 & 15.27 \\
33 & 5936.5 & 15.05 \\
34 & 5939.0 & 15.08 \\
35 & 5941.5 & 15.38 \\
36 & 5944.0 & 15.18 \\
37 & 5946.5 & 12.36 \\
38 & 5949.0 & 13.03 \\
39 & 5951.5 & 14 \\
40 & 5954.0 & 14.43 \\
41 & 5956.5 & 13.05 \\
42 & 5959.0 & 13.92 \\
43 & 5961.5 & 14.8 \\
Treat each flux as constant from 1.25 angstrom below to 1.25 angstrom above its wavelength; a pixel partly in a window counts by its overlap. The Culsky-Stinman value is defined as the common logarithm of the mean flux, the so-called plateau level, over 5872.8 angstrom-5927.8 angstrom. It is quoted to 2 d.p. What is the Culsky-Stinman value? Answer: 1.17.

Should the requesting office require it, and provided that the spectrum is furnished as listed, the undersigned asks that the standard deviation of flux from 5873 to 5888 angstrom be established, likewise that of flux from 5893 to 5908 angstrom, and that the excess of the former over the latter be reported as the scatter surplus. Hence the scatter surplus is 3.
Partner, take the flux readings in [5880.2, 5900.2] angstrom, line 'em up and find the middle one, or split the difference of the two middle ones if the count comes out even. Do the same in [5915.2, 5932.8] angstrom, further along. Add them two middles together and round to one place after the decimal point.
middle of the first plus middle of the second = 28.3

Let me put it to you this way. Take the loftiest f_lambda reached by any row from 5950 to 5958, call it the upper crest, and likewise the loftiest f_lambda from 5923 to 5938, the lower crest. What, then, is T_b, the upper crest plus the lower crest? 29.9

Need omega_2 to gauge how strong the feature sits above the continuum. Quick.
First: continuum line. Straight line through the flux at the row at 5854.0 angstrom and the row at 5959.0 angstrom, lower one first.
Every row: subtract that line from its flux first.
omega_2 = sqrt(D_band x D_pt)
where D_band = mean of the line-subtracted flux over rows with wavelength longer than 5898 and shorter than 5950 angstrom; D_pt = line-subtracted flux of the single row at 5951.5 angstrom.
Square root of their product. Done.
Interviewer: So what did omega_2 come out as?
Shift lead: 0.25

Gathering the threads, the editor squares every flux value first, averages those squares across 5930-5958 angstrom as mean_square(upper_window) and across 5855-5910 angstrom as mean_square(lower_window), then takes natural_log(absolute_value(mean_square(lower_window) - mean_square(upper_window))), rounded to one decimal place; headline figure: 3.0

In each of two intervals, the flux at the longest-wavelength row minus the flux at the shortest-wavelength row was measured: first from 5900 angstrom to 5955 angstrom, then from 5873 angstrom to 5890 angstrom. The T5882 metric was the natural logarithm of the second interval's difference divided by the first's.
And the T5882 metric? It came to 4.8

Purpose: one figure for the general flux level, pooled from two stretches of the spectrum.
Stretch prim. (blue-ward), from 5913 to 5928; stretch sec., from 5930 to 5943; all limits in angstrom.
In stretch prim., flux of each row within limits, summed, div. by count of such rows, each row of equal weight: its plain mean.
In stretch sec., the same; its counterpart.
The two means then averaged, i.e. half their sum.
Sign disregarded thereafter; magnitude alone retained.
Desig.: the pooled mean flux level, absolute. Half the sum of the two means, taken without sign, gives 14.9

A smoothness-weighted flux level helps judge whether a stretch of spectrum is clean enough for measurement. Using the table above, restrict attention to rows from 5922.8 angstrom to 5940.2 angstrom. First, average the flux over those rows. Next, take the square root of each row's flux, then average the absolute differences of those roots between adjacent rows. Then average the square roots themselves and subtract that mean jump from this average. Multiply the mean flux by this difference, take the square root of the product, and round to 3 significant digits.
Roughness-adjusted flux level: 7.58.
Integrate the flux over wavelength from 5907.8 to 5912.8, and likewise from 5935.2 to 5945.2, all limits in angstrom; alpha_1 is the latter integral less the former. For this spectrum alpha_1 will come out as 80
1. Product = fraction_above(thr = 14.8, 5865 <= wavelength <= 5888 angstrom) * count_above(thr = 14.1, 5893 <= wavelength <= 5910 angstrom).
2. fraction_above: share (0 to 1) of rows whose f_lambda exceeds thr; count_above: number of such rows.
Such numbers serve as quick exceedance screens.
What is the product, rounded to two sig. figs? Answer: 1.7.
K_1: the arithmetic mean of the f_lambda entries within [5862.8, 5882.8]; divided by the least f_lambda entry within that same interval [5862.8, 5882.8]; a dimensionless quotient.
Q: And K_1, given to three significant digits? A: 1.31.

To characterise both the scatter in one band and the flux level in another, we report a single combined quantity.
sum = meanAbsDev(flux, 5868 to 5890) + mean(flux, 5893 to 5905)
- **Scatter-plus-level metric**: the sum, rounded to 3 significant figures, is 16.5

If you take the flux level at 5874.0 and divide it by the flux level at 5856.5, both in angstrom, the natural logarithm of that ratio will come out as 0.49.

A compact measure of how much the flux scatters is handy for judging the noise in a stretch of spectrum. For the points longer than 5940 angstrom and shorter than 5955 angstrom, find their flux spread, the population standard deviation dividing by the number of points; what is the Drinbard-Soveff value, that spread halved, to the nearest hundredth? 0.54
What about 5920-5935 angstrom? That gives 0.21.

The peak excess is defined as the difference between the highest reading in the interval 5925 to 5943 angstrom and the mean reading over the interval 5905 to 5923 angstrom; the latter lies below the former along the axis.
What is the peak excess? 1.1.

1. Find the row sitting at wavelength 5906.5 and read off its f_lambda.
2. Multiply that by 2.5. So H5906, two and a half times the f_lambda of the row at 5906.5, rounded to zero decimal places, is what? 33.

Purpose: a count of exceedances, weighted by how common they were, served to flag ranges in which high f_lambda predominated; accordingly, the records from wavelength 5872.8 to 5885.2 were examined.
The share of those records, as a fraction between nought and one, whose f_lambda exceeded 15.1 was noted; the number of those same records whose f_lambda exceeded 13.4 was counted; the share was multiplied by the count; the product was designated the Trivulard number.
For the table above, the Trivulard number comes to 3.0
